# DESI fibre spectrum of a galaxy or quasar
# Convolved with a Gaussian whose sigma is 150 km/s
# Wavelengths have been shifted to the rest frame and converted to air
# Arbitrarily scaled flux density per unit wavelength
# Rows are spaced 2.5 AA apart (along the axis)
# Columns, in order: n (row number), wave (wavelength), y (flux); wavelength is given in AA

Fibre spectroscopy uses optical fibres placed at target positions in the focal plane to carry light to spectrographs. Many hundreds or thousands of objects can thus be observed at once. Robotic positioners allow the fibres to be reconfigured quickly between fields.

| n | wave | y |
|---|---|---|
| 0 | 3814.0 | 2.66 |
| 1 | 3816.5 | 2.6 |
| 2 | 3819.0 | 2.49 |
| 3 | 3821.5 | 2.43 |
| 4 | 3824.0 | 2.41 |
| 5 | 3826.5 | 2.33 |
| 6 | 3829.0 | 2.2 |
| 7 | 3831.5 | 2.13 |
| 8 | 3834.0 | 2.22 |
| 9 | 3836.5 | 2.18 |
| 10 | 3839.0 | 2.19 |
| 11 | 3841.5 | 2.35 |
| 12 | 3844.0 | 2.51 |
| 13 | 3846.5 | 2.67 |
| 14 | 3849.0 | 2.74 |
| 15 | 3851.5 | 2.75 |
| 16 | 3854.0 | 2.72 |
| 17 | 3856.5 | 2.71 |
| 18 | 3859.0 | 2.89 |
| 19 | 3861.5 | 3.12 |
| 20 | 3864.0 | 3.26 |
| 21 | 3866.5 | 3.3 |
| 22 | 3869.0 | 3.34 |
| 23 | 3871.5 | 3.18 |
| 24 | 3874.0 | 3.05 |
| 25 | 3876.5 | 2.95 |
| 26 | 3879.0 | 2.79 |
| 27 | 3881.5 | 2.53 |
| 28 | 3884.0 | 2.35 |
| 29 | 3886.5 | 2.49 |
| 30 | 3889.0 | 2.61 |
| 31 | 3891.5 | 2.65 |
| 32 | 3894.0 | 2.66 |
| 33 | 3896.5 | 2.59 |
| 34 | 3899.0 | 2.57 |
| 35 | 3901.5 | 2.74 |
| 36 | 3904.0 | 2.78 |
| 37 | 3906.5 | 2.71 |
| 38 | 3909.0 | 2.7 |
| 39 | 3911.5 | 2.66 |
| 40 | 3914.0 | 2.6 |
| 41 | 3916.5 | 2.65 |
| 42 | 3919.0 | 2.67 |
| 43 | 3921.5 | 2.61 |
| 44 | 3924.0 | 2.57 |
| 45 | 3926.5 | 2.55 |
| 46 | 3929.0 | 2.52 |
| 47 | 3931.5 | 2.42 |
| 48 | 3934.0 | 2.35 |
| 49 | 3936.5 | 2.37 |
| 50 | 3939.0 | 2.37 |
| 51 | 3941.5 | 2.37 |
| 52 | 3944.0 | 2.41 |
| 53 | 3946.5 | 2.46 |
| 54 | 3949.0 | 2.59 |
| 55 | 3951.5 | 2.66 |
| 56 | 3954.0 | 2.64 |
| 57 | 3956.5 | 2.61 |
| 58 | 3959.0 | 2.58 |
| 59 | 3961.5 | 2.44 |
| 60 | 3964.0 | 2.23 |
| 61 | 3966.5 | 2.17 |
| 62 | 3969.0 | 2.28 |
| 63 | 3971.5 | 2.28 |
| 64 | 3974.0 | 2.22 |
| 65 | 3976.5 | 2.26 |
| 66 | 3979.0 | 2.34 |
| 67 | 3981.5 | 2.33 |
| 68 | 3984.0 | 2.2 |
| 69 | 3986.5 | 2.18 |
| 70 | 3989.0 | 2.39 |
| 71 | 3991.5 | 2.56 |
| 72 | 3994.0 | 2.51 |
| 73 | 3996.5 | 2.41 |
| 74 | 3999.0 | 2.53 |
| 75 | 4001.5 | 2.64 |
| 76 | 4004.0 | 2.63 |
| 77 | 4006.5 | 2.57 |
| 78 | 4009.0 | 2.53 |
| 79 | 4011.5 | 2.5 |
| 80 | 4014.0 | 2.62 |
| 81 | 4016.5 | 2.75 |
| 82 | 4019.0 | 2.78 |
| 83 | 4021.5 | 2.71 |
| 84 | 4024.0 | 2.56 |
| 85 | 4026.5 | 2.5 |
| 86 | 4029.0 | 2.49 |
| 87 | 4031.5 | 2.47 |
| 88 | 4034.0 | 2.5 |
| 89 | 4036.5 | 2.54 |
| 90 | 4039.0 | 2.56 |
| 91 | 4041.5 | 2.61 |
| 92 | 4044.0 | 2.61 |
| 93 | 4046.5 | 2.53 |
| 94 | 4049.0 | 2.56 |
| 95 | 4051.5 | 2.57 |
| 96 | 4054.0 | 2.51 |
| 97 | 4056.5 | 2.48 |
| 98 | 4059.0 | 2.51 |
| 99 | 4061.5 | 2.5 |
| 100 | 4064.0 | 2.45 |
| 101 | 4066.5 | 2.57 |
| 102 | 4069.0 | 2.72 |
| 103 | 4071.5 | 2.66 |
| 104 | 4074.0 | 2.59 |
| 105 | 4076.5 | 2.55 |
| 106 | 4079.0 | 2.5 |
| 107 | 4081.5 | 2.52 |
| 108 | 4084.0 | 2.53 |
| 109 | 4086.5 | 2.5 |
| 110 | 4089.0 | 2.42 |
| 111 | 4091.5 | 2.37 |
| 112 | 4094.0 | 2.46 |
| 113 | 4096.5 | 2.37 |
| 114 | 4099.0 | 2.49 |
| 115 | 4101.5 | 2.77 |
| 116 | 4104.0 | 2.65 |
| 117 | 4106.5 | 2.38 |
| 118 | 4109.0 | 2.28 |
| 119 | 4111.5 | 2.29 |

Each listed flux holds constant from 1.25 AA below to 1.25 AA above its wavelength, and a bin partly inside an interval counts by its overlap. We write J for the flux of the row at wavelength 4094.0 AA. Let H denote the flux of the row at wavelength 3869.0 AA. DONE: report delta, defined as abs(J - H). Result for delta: 0.9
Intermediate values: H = 3.34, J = 2.46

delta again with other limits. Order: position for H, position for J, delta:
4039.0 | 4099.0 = 0.1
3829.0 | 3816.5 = 0.4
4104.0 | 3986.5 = 0.5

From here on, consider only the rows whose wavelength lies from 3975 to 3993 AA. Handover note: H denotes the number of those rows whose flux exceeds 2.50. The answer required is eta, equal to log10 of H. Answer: 0.0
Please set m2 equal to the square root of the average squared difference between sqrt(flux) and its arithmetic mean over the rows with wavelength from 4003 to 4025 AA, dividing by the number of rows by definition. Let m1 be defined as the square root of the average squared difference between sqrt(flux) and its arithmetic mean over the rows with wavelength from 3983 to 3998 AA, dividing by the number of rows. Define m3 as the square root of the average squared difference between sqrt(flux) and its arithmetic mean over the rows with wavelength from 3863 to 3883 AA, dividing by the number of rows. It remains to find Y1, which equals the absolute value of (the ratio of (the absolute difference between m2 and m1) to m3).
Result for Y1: 0.2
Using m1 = 0.05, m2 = 0.029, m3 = 0.077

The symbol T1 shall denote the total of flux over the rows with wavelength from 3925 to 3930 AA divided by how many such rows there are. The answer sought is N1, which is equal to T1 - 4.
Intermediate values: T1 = 2.5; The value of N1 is -1.5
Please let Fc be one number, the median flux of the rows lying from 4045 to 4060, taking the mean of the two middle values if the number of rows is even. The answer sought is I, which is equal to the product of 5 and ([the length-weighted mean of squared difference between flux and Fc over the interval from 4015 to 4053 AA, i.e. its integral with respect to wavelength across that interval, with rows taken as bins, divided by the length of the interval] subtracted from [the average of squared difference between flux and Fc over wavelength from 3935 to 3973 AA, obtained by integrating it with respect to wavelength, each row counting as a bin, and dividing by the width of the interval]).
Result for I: 0.09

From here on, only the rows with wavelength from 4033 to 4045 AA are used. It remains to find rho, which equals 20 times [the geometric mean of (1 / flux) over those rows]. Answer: 7.80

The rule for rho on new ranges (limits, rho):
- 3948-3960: 7.65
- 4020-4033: 7.86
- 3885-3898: 7.69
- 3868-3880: 6.54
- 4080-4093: 8.11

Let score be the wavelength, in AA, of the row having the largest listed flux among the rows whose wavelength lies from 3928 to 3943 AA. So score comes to 3929.0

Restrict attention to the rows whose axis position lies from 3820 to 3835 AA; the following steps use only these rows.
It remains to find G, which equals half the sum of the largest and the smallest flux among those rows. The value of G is 2.28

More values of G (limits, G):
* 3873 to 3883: 2.79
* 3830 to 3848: 2.40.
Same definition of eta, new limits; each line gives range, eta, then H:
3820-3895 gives 1.3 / 19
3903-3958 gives 1.2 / 15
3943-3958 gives 0.6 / 4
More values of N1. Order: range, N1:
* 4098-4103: -1.4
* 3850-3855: -1.3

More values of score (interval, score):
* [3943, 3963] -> 3951.5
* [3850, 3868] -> 3866.5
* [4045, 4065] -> 4051.5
